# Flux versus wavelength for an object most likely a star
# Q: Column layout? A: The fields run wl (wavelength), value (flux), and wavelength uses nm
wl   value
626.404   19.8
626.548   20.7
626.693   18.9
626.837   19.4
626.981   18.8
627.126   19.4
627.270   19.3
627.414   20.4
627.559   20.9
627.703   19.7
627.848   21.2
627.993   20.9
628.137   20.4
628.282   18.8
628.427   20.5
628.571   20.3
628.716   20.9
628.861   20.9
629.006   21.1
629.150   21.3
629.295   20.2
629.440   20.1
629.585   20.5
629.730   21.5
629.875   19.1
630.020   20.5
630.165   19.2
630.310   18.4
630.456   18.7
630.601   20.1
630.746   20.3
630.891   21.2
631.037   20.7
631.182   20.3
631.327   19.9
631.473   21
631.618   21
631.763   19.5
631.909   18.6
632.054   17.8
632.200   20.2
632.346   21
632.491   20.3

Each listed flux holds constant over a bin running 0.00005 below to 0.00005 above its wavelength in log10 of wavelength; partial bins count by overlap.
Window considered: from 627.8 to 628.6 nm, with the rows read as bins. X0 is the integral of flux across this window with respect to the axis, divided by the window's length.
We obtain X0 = 20.3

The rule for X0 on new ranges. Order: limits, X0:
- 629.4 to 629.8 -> 20.7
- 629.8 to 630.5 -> 19.2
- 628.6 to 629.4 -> 20.8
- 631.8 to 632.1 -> 18.4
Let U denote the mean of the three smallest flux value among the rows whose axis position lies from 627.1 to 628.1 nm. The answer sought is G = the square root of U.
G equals 4.41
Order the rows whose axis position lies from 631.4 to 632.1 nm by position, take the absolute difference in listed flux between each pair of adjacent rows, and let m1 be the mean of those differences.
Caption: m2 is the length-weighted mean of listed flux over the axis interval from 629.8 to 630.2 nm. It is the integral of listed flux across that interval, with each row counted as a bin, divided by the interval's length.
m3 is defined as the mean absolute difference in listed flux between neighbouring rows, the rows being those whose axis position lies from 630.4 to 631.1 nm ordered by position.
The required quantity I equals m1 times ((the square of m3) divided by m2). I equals 0.0229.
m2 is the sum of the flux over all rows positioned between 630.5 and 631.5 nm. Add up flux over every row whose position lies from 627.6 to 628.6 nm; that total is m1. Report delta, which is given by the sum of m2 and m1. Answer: 285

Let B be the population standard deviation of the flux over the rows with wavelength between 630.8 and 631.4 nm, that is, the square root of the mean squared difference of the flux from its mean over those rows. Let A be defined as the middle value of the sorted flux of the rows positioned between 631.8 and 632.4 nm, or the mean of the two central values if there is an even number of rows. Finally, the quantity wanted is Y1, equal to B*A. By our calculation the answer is 9.3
